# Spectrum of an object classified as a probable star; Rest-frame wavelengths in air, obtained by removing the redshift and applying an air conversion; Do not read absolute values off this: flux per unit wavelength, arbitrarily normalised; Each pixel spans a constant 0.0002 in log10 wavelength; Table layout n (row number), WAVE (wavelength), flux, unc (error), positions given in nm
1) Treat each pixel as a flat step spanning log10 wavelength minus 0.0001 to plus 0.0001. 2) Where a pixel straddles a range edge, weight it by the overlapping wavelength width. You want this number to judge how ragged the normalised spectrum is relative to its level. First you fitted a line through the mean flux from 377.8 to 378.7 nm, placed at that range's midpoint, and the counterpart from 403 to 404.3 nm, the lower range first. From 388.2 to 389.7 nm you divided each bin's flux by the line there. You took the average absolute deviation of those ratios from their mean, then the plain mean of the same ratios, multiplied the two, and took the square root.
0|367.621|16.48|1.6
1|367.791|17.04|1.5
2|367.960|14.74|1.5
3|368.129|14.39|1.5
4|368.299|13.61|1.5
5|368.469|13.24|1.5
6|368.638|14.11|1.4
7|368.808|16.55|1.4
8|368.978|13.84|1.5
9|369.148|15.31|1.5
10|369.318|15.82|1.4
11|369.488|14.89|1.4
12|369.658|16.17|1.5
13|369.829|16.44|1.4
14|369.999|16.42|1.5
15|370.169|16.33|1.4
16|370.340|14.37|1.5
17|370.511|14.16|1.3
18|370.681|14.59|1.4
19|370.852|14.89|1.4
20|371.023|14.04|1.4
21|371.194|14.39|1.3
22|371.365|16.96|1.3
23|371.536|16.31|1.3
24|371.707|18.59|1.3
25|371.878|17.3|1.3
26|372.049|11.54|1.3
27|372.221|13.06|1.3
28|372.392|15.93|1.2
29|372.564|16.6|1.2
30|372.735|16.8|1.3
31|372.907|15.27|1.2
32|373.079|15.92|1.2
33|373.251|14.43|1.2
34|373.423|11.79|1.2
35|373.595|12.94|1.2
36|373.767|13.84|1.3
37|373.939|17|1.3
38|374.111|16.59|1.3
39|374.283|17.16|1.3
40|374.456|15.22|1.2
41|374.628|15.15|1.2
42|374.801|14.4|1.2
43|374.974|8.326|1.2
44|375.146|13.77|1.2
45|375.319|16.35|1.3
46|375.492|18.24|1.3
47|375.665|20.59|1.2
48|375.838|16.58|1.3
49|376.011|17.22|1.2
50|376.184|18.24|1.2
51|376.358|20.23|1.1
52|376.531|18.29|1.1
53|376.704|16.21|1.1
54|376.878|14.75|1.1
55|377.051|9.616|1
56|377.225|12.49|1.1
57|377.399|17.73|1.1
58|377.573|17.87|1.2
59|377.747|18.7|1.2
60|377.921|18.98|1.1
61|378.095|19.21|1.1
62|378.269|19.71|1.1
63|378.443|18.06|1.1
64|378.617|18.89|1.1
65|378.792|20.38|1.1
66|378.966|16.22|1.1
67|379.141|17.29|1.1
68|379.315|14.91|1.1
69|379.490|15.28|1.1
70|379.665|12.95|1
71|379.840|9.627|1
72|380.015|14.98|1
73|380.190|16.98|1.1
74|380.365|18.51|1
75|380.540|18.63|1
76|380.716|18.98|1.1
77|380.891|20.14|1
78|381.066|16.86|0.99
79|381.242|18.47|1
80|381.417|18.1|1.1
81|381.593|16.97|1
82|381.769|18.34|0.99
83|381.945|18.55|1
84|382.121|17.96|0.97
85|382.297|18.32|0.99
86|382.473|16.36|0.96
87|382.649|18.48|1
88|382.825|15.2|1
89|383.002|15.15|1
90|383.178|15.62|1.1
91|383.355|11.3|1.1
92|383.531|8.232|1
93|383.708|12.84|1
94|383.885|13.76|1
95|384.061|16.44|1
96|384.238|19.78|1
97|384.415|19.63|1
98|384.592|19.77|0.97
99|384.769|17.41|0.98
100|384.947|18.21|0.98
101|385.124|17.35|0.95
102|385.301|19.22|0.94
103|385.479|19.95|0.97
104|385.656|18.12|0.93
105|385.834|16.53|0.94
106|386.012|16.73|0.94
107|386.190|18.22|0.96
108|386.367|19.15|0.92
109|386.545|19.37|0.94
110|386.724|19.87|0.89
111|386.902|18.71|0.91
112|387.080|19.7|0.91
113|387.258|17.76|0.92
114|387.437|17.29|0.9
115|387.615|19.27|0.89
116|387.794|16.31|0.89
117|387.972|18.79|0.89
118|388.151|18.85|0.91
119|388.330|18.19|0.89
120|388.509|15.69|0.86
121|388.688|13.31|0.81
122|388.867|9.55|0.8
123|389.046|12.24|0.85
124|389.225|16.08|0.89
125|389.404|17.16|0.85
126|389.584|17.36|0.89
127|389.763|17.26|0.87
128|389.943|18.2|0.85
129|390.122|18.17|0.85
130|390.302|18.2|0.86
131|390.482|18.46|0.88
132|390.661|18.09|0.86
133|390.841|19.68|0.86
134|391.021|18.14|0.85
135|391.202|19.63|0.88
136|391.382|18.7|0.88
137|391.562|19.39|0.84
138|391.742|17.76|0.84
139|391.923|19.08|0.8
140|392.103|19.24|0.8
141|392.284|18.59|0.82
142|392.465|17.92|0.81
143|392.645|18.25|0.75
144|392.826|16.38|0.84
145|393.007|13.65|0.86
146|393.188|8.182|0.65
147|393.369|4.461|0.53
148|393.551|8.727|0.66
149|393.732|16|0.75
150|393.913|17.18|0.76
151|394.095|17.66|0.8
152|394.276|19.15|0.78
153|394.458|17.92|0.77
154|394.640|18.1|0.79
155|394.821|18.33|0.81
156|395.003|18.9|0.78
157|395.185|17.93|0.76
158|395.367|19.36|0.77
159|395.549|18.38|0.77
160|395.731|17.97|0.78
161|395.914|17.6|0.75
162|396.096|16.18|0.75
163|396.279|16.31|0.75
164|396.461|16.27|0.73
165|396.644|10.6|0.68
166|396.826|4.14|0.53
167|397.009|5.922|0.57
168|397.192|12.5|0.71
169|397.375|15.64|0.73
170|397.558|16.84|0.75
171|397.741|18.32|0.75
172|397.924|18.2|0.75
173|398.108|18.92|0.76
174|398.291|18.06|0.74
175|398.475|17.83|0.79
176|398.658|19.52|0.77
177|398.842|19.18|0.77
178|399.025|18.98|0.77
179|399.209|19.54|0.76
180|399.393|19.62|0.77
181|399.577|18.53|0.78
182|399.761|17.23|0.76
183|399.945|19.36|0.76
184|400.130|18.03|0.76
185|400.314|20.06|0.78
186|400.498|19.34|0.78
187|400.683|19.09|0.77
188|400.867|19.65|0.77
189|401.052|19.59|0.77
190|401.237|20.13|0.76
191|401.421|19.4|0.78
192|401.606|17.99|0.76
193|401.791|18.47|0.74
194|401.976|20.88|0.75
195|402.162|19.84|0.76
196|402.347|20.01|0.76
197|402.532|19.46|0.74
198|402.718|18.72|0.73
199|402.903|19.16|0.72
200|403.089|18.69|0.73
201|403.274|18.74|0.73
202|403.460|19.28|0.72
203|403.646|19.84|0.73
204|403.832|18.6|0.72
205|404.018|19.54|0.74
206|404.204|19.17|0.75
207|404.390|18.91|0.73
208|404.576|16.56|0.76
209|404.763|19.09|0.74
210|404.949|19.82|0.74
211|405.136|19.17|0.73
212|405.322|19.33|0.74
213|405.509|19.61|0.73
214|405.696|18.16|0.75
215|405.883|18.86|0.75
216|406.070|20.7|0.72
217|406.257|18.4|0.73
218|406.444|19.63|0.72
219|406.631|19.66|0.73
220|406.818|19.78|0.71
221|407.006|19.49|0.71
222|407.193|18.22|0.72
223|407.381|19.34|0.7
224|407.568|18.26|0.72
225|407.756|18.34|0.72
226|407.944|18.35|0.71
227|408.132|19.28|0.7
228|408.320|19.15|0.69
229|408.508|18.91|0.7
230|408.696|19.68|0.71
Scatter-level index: 0.32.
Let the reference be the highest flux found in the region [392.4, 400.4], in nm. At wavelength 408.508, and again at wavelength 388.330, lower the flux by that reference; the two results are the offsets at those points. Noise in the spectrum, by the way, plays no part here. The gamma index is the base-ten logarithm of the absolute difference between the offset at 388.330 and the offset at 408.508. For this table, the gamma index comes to -0.14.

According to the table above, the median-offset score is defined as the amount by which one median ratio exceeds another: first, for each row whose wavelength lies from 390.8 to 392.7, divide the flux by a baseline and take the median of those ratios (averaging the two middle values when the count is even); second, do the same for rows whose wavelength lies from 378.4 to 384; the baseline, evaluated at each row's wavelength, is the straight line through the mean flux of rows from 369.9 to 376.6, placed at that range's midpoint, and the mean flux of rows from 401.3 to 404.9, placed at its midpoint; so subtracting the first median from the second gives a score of -0.03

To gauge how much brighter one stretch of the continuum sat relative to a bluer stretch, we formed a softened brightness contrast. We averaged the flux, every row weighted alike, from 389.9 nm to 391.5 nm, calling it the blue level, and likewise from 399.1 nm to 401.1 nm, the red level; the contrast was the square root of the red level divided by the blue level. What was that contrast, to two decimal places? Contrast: 1.01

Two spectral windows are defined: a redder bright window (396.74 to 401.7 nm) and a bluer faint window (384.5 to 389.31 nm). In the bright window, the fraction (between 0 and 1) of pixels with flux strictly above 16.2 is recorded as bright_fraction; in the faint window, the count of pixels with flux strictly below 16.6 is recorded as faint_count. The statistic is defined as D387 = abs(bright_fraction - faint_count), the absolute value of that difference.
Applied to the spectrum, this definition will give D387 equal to 6.1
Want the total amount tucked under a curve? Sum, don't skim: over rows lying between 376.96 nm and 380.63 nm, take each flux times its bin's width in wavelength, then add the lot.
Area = 61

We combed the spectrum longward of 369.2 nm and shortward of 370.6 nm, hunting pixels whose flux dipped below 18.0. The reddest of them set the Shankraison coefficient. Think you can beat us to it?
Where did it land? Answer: 370.511 nm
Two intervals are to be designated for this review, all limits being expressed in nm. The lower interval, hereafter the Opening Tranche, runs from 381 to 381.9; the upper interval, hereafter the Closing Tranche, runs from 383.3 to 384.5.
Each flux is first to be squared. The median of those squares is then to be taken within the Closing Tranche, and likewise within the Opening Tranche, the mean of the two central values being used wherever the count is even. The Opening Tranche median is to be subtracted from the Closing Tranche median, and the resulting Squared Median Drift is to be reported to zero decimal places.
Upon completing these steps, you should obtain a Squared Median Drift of -138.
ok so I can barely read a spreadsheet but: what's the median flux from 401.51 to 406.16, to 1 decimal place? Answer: 19.2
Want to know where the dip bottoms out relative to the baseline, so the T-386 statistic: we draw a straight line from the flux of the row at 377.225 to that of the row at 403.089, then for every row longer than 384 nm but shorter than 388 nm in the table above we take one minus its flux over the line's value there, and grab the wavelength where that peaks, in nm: 387.794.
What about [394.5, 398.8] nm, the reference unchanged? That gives 396.826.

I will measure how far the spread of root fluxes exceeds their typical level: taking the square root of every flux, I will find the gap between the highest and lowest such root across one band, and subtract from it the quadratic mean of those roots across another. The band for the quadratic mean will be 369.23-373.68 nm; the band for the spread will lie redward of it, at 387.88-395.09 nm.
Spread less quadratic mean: -1.6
